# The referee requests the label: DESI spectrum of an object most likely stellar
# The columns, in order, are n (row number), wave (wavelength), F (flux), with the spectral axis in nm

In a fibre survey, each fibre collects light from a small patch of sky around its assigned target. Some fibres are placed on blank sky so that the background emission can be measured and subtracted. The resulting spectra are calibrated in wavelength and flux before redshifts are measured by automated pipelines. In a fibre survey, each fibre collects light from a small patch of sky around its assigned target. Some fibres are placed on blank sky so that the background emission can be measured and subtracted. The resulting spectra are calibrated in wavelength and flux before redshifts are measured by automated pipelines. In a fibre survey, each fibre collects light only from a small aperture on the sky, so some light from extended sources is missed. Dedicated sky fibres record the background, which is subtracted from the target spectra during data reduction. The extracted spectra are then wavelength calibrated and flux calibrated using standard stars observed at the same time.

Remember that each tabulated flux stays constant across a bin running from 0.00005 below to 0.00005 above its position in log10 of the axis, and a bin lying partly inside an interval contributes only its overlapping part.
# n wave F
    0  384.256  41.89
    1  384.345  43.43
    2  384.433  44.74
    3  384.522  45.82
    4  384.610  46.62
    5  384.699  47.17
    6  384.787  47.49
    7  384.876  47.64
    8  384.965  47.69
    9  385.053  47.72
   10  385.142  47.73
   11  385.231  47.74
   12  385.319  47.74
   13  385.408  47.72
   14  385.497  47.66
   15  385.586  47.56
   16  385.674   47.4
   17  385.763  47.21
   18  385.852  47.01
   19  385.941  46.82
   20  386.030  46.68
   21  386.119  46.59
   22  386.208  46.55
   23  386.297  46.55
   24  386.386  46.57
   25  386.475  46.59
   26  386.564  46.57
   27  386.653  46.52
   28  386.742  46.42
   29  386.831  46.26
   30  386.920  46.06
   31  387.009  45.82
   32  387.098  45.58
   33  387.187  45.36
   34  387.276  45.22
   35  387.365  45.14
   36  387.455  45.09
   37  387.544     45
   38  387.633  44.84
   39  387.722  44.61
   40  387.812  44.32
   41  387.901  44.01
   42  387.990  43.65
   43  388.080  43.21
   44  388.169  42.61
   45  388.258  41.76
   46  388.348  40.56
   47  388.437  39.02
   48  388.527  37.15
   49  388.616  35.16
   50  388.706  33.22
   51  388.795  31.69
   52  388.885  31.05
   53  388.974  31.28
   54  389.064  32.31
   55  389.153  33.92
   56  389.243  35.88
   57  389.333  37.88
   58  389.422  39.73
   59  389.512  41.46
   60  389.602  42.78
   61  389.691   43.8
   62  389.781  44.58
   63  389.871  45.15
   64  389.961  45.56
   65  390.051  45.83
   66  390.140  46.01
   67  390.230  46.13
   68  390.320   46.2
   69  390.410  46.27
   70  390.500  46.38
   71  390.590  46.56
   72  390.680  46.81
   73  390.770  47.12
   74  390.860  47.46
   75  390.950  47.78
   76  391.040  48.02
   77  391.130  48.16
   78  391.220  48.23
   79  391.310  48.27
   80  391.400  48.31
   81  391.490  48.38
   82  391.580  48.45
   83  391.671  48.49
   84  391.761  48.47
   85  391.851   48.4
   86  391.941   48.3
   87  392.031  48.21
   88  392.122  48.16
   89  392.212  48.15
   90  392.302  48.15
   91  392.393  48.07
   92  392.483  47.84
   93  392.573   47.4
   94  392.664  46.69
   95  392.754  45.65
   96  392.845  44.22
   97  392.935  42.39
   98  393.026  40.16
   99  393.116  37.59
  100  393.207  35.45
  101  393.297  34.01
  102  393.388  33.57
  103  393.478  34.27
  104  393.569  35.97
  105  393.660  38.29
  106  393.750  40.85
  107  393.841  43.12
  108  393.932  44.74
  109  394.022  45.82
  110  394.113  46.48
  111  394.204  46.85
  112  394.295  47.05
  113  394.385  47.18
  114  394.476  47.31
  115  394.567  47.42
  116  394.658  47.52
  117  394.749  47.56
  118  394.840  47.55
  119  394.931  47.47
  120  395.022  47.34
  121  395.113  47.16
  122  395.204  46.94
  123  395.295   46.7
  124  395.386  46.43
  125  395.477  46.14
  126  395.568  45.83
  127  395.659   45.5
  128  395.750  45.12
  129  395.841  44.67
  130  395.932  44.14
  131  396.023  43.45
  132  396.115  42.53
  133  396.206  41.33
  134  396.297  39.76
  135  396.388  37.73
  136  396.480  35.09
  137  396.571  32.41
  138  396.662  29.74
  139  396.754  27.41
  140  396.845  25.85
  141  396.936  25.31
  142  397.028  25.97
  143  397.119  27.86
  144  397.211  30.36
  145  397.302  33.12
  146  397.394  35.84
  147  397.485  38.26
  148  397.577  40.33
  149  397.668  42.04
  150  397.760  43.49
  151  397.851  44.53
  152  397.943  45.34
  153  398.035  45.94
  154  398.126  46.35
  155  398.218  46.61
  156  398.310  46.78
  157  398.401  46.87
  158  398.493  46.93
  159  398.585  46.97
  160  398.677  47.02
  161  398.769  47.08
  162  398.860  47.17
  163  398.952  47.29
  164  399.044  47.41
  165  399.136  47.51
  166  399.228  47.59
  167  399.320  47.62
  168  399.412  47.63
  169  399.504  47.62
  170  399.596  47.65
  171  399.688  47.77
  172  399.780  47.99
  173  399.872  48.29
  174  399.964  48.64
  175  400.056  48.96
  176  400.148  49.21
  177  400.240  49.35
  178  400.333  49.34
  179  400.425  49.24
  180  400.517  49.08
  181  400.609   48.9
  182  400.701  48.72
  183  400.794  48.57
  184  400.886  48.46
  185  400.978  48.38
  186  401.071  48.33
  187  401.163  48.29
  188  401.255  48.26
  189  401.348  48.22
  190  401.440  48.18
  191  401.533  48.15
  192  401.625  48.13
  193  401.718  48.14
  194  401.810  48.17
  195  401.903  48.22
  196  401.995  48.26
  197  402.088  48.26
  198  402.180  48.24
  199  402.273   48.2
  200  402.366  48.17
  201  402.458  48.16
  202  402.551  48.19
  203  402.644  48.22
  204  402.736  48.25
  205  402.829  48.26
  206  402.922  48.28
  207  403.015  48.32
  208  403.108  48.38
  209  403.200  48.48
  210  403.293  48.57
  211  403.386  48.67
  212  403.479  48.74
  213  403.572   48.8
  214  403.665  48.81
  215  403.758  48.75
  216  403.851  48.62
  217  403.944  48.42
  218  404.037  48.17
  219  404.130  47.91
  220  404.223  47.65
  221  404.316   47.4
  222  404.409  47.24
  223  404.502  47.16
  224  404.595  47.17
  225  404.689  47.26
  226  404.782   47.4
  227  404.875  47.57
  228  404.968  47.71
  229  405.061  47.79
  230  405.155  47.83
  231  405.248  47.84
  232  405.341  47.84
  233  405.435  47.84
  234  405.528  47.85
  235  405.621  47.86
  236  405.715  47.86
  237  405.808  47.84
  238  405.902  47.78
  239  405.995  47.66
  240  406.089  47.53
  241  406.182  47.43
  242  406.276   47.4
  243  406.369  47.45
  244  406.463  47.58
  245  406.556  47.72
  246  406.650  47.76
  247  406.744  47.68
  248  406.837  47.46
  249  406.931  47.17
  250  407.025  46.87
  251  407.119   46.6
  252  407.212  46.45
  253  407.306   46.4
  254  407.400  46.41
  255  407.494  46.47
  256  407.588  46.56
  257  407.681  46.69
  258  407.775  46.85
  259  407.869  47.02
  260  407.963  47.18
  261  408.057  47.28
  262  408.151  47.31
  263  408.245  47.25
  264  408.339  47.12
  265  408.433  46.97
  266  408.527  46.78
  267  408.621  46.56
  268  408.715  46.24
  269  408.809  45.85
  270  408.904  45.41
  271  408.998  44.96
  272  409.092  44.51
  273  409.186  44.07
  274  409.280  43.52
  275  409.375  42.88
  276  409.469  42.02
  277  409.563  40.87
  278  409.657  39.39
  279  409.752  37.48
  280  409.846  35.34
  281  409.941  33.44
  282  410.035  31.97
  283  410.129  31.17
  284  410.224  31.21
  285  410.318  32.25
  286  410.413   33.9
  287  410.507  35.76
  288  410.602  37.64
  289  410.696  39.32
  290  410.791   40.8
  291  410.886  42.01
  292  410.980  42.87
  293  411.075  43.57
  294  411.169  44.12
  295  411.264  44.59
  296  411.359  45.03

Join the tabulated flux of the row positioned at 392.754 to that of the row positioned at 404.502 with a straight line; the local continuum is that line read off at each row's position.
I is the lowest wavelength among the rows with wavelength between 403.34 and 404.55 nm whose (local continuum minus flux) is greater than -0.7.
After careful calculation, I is 404.223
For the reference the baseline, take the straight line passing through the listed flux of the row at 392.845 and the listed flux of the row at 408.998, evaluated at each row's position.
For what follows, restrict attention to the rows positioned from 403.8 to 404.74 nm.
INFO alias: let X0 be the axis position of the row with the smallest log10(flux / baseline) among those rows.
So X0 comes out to 404.502 nm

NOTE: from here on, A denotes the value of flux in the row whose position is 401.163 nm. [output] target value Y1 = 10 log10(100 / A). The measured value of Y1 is 3.16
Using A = 48.29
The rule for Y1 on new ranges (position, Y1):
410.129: 5.06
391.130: 3.17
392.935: 3.73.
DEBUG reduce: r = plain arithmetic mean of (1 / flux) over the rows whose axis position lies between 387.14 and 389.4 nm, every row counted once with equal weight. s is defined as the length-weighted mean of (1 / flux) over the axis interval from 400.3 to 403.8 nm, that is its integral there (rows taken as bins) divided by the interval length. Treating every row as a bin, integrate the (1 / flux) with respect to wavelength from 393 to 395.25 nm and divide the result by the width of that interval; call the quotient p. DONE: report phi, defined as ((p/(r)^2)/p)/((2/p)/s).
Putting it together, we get 0.37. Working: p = 0.0236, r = 0.0256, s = 0.021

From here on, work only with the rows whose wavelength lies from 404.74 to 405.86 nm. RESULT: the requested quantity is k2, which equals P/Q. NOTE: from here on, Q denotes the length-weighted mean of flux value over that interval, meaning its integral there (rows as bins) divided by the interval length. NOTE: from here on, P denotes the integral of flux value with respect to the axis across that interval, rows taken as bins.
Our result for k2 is 1.12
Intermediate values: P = 53.5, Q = 47.8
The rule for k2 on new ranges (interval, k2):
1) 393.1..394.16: 1.06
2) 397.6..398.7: 1.10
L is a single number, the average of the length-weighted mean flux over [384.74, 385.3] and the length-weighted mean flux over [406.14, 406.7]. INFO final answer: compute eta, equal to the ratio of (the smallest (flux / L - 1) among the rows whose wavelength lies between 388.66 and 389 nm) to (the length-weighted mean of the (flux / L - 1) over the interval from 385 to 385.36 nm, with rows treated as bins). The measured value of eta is -146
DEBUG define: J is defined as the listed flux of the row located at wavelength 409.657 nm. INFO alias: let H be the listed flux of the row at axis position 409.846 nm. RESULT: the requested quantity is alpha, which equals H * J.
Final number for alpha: 1392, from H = 35.34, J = 39.39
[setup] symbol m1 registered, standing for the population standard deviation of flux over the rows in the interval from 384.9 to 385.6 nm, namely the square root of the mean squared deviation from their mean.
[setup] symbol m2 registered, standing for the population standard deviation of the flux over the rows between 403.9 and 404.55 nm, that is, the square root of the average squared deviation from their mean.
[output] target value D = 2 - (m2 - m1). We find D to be 2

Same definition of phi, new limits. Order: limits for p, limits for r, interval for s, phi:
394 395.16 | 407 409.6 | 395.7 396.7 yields 0.57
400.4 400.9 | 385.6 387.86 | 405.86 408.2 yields 0.46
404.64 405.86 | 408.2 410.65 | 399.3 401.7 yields 0.34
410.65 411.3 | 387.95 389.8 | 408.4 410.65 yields 0.43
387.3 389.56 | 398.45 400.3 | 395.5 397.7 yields 0.83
